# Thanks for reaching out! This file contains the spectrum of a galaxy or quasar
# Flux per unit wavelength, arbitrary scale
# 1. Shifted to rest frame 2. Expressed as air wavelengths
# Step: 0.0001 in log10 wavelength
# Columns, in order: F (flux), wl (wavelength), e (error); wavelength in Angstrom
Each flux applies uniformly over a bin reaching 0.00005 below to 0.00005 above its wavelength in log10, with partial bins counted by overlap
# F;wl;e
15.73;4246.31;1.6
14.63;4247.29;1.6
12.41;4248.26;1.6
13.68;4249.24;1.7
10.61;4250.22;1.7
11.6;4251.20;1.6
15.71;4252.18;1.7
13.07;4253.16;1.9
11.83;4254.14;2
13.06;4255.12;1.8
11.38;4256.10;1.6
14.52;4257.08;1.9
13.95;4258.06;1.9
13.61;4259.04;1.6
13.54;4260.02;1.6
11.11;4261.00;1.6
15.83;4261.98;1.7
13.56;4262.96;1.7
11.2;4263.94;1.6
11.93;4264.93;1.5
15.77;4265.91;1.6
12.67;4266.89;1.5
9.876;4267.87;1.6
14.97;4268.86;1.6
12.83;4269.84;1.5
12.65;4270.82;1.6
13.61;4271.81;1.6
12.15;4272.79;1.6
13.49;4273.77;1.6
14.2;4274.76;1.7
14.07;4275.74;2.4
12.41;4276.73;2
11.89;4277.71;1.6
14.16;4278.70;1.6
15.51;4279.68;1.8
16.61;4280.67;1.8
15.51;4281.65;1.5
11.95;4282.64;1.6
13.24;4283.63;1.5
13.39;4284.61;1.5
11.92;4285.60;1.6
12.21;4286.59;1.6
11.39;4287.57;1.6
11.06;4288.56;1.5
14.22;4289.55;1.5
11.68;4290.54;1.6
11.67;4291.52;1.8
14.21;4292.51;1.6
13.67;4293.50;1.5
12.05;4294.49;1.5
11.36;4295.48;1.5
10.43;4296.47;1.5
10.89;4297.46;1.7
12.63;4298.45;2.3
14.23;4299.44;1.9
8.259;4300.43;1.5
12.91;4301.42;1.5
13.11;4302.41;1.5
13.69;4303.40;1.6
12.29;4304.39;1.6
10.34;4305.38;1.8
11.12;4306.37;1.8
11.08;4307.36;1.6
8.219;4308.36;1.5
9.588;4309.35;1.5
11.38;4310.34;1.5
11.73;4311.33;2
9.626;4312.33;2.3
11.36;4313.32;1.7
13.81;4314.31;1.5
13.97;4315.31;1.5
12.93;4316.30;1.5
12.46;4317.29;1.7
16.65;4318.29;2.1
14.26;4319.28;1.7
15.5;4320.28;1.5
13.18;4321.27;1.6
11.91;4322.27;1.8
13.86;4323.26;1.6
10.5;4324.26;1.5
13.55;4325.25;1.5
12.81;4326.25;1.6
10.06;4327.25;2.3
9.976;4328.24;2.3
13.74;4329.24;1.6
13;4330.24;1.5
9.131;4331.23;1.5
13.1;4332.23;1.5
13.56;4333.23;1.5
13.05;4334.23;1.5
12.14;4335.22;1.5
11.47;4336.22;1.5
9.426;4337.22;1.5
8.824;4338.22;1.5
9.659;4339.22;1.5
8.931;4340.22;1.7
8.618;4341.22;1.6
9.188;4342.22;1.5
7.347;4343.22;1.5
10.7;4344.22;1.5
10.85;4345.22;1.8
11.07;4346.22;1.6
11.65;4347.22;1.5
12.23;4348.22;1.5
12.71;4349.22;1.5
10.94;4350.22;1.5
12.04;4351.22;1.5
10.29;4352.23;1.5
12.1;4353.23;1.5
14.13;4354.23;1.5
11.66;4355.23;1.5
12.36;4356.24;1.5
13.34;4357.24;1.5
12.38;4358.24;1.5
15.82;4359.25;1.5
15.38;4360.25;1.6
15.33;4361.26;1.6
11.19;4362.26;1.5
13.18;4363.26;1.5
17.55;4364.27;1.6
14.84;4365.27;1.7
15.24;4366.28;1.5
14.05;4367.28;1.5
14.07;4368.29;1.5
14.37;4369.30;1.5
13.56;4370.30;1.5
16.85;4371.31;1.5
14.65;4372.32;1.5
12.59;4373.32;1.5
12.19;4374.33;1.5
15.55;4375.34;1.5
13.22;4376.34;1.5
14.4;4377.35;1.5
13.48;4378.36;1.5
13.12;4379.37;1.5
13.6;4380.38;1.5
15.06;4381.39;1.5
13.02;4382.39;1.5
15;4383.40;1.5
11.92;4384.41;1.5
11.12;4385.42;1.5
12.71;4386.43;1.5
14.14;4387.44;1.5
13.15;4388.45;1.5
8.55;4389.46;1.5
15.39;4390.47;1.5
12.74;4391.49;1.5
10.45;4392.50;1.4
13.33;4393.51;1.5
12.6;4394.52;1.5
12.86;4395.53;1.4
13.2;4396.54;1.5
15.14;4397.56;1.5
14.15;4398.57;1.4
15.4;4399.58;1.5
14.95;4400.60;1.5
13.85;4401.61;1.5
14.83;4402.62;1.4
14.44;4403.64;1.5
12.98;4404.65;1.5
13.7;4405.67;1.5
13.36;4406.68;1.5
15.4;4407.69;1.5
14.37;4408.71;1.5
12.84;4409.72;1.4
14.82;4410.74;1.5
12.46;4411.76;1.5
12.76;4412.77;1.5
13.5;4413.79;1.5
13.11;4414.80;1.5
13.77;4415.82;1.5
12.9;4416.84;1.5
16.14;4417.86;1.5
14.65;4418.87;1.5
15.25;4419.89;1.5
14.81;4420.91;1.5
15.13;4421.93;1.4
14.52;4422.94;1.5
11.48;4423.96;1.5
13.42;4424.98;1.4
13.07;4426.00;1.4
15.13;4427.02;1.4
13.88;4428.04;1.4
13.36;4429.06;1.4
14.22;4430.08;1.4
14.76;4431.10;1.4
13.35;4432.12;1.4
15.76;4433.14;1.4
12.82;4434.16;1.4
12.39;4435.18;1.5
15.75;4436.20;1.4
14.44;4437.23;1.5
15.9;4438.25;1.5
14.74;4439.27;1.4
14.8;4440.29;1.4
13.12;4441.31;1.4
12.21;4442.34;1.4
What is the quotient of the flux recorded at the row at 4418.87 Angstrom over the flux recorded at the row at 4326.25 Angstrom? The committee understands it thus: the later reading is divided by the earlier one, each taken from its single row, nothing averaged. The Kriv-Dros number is 1.1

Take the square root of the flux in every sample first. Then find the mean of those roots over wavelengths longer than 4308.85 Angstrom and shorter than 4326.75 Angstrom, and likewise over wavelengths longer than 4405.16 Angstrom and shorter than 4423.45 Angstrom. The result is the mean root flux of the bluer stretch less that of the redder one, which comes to -0.19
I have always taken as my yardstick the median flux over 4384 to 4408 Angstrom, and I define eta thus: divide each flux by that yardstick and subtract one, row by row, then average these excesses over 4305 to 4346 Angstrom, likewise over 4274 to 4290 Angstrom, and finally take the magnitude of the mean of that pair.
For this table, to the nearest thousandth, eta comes 0.068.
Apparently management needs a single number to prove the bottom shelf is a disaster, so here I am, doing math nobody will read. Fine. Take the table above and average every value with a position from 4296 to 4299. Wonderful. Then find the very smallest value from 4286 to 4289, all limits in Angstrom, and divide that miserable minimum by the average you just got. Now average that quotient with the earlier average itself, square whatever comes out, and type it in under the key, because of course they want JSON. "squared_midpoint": 38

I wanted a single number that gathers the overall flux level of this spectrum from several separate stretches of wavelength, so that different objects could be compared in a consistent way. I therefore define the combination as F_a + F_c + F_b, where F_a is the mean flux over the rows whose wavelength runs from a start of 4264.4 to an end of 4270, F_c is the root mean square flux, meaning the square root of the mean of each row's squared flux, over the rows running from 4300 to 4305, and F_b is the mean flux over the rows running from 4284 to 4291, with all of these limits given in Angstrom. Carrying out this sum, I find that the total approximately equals 37.5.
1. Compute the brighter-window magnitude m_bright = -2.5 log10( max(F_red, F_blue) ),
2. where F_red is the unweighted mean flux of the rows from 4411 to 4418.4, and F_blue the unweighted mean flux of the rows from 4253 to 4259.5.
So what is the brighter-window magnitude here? -2.83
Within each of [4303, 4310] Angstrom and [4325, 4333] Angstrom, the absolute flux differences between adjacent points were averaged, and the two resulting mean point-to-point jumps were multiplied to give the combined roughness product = 3.2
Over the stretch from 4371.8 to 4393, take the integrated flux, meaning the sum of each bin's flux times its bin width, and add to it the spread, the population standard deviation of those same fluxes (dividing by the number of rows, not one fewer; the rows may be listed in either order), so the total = 280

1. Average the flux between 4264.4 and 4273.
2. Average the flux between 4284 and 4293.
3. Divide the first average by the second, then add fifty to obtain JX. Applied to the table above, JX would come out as 51.0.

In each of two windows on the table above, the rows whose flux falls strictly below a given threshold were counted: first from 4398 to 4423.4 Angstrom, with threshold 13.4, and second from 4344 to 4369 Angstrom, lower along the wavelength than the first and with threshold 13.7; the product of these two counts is 112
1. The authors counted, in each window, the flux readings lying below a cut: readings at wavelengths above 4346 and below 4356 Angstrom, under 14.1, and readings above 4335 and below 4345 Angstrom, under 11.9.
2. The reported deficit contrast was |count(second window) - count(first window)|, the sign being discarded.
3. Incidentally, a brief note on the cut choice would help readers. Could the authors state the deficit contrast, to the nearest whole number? 0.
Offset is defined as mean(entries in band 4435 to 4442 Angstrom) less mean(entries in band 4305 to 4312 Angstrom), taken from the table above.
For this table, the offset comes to 4.0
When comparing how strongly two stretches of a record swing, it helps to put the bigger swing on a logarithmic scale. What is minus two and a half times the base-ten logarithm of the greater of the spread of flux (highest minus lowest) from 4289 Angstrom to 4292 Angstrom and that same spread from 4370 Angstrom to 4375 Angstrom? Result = -1.7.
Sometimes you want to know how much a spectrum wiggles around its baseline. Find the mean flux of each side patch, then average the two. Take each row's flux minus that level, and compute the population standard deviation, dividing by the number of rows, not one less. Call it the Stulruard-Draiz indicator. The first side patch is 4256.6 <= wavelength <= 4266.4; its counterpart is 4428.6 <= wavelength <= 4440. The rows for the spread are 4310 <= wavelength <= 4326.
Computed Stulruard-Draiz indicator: 1.76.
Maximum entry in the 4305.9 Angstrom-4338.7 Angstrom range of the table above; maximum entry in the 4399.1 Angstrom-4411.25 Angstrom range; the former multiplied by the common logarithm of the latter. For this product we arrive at 19.8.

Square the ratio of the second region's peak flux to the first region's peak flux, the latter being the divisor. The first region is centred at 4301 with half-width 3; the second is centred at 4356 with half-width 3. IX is 0.99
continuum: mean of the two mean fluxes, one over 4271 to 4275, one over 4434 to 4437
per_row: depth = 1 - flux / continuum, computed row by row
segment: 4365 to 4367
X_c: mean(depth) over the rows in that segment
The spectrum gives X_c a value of -0.11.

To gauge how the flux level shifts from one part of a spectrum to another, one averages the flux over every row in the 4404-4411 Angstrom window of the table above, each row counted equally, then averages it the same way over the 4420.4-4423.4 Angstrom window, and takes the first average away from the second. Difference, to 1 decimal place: 0.9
